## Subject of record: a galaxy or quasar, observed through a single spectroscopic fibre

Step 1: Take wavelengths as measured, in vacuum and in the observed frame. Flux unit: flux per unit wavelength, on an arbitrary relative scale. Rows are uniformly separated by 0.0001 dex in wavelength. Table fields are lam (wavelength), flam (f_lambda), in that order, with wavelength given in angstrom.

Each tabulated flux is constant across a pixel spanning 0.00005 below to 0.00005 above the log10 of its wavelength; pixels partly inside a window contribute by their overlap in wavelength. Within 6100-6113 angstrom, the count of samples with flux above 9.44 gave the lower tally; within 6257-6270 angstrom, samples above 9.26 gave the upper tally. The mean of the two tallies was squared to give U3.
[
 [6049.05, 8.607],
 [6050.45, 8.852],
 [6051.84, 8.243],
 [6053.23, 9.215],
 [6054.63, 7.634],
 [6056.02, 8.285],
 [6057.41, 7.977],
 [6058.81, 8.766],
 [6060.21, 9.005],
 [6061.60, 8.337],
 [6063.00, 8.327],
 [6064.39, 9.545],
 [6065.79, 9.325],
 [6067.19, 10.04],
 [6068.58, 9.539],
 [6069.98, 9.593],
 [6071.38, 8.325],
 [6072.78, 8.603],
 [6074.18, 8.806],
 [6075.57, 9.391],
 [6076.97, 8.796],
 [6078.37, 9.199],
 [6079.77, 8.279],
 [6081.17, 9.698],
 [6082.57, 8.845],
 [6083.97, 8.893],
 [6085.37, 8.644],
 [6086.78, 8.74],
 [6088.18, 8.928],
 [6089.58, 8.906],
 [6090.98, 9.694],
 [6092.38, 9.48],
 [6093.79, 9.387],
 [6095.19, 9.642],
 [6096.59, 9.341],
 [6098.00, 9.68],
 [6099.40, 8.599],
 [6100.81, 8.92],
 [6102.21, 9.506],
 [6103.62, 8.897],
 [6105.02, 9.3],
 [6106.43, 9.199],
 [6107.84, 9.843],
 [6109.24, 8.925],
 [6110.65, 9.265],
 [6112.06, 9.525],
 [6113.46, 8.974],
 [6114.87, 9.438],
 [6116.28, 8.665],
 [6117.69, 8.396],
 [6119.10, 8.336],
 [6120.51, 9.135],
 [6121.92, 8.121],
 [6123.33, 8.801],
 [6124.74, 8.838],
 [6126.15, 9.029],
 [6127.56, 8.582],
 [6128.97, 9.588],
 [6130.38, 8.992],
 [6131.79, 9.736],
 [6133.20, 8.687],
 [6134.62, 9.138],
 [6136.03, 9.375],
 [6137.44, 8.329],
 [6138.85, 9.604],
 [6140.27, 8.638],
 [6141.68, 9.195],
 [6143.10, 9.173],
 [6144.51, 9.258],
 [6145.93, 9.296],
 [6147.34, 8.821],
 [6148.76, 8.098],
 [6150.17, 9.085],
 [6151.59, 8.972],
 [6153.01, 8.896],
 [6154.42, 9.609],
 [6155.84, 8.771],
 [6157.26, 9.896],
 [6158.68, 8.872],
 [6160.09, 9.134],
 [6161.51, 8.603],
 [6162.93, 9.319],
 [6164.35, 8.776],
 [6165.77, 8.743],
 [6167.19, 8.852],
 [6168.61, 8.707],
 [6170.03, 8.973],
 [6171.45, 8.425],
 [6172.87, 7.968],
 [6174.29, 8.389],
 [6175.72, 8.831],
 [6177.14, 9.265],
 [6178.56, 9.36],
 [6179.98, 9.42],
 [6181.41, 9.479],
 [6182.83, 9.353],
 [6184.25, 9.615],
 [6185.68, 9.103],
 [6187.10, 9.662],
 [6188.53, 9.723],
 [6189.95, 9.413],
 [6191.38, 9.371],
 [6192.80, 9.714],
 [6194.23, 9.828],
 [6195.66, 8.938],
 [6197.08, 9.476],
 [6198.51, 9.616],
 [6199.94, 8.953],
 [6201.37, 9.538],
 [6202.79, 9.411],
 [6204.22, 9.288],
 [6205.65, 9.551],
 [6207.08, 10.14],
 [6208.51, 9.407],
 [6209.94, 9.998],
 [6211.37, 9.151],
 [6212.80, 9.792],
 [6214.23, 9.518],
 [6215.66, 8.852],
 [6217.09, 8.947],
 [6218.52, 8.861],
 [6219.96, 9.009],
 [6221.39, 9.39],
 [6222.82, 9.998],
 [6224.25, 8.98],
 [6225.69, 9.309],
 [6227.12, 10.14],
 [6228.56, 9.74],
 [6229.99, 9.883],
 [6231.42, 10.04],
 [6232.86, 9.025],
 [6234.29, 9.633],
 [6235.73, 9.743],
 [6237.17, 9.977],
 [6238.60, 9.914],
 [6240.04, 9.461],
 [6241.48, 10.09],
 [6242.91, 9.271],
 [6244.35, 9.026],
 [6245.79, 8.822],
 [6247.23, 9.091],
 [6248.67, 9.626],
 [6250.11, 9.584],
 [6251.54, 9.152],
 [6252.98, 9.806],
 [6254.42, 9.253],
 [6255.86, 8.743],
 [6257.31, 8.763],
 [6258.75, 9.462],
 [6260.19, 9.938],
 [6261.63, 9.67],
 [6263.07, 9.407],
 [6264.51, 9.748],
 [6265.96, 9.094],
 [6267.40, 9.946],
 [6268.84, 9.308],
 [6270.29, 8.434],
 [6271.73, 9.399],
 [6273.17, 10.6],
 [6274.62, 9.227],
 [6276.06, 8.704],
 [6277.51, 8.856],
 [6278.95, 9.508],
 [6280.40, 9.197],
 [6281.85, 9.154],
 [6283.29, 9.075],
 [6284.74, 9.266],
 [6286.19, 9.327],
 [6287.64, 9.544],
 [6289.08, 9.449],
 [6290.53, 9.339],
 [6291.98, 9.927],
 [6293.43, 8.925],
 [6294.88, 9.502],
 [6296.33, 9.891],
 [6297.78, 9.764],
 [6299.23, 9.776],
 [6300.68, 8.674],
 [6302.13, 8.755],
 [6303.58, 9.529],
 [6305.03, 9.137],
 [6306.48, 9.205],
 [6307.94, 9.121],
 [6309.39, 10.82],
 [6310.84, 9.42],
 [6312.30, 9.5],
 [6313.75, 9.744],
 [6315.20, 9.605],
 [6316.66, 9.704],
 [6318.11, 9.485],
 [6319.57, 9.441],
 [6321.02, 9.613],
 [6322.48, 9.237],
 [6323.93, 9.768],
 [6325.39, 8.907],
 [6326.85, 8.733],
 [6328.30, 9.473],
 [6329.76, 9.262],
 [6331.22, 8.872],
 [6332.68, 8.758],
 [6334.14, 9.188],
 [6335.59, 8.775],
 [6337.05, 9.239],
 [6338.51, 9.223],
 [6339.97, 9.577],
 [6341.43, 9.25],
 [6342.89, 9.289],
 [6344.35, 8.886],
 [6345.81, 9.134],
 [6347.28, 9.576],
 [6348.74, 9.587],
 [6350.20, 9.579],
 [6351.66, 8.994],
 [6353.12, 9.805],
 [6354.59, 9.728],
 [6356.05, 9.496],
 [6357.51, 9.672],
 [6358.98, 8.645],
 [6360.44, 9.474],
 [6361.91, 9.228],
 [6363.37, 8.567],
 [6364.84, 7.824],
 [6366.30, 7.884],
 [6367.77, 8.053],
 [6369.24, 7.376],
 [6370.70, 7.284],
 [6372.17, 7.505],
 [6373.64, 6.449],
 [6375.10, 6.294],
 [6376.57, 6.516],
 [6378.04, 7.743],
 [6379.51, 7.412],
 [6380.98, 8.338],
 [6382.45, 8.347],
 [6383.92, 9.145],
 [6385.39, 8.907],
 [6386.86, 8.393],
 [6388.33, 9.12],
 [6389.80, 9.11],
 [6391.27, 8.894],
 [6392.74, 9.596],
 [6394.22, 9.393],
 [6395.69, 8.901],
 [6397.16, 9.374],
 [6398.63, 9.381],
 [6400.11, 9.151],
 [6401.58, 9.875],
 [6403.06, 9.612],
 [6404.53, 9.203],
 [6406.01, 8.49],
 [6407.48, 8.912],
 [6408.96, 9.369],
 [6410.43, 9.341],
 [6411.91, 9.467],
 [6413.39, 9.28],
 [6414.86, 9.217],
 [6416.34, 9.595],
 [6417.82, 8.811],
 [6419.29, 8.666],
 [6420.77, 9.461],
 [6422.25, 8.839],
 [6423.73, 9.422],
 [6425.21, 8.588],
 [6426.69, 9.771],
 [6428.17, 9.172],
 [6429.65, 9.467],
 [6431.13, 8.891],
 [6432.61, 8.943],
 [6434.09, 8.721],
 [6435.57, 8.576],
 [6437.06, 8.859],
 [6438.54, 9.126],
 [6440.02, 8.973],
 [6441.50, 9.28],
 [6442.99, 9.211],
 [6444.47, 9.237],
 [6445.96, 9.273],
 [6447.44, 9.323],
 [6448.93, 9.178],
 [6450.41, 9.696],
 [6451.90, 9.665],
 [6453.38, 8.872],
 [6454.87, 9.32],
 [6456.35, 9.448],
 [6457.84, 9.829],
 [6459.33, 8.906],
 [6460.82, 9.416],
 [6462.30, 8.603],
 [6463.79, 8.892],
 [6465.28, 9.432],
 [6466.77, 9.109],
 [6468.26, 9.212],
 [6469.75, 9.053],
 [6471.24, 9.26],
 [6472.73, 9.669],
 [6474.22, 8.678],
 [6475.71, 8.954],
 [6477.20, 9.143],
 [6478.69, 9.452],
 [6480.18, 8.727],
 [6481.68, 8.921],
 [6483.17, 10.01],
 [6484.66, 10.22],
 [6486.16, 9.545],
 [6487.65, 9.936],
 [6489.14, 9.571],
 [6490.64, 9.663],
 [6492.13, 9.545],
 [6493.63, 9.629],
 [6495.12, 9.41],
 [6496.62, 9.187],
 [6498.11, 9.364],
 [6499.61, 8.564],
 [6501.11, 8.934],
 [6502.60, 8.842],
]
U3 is 25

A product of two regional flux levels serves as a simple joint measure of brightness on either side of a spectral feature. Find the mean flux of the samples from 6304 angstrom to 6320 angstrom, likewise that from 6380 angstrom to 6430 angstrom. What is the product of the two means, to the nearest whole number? 87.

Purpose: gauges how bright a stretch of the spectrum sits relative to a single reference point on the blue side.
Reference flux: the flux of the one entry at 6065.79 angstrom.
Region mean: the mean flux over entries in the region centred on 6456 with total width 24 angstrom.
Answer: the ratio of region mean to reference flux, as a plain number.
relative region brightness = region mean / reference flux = 0.99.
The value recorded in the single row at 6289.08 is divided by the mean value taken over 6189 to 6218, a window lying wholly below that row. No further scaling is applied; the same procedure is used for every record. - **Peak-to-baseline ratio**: 1.00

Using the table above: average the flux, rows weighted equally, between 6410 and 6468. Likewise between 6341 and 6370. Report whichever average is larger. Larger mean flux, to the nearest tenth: 9.2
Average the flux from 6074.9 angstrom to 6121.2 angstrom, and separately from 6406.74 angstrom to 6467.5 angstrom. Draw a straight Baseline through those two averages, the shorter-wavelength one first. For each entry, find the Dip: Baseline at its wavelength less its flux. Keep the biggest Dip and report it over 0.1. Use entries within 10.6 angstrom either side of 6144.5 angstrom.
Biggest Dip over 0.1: 10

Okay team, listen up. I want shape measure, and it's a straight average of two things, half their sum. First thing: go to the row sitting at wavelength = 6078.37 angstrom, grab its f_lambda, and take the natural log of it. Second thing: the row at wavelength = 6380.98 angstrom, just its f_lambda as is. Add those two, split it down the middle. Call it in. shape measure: 5.28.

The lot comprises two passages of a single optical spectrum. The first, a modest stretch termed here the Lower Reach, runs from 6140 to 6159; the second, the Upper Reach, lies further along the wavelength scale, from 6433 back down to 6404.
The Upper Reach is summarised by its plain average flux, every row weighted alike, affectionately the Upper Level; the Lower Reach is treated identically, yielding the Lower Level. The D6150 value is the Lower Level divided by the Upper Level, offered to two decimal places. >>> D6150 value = 0.99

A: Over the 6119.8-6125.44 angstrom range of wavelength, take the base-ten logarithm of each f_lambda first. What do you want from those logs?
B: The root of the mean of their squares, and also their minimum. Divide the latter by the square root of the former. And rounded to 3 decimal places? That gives 0.938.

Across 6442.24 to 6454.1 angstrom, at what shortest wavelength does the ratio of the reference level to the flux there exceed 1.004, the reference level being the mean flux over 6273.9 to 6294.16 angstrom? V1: 6442.99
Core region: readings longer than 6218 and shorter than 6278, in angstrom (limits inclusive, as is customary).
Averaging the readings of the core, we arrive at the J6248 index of 9.43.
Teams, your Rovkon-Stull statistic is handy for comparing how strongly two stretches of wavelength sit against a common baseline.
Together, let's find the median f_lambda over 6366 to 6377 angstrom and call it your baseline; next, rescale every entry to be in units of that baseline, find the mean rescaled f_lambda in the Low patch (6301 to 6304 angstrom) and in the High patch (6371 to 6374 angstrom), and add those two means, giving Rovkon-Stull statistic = 2.20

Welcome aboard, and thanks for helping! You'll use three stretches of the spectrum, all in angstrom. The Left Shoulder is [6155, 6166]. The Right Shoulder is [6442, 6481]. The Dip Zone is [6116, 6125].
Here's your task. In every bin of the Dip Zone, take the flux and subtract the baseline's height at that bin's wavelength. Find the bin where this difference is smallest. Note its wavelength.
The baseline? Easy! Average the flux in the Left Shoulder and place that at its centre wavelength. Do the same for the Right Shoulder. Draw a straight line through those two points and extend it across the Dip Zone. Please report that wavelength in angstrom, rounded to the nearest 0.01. 6121.92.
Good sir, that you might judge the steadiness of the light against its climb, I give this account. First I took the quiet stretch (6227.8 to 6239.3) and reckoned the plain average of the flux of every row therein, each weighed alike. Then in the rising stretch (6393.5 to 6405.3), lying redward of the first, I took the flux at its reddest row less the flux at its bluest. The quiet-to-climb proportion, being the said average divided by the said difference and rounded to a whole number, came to -51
